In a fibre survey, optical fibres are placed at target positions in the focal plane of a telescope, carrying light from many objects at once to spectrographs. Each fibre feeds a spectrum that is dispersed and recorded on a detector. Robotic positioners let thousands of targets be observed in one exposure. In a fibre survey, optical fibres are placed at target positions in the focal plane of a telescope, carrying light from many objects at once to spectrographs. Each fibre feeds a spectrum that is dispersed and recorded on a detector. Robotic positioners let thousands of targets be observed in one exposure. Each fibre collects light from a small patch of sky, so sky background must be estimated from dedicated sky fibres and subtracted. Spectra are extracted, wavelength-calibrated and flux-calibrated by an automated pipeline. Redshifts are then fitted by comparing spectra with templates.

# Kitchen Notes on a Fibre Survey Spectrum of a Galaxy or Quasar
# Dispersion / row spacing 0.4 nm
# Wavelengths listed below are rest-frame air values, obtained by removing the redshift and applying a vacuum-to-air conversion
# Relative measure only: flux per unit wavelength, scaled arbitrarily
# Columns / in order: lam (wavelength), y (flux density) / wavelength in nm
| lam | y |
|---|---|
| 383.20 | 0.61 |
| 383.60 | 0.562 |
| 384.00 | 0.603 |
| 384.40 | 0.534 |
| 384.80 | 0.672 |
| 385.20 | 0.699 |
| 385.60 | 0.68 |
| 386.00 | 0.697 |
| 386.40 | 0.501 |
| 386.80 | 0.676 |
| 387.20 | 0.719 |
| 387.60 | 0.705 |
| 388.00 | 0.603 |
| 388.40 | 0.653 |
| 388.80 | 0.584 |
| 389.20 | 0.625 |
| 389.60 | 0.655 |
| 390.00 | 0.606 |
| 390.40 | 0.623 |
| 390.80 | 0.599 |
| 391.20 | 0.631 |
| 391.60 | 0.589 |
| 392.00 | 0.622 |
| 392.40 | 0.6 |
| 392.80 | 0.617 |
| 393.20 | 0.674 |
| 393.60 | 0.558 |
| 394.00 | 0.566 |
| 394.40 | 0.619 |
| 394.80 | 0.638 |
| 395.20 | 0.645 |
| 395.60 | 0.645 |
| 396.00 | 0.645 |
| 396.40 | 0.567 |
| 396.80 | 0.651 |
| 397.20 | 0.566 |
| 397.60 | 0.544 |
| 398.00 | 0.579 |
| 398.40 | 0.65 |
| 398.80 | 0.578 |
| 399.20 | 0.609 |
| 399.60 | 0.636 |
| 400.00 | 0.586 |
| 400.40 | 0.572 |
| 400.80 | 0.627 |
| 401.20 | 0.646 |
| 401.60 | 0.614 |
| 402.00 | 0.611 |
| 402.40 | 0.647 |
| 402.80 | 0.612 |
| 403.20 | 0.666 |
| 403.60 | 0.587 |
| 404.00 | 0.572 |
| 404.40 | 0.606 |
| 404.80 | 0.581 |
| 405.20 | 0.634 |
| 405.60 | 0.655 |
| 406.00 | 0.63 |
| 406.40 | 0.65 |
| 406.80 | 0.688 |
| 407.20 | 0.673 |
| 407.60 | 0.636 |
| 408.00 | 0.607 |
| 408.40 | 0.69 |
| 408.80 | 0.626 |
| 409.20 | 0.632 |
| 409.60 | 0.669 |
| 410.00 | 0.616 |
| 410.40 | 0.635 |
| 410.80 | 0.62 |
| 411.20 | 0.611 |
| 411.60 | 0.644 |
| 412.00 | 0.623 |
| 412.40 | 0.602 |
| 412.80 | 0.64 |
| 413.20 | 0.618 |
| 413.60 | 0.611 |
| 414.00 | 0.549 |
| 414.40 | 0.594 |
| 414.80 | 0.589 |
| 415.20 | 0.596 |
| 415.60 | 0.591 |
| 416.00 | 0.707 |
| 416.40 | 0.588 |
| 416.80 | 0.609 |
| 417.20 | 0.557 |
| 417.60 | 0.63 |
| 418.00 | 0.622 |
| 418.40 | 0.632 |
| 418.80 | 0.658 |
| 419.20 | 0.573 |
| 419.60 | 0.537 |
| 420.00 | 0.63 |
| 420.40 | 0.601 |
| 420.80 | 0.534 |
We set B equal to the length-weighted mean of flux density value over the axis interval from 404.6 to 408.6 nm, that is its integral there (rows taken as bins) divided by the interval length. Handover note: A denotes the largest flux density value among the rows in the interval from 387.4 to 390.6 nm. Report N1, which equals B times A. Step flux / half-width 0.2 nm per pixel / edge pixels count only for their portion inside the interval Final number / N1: 0.454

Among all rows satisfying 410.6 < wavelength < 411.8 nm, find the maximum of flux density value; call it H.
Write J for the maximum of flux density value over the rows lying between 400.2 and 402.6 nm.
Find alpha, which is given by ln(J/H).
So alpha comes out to 0.00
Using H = 0.644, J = 0.647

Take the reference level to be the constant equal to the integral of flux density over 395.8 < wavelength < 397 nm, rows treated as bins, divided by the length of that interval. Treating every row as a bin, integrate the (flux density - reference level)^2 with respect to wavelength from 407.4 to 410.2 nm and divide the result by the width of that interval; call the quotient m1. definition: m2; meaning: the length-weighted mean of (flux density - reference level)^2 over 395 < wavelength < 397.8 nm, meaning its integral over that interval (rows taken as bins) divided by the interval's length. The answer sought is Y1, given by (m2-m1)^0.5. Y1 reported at 0.0313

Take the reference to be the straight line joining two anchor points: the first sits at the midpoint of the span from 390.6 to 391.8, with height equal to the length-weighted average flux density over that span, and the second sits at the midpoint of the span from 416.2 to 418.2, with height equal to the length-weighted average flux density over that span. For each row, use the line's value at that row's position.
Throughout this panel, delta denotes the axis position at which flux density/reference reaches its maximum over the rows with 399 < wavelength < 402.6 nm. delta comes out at 402.40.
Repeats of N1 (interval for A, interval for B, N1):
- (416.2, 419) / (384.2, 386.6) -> 0.415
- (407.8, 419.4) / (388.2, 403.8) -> 0.434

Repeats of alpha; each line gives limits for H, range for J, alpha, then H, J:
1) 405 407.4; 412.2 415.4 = -0.07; 0.688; 0.64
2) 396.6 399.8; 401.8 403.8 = 0.02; 0.651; 0.666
